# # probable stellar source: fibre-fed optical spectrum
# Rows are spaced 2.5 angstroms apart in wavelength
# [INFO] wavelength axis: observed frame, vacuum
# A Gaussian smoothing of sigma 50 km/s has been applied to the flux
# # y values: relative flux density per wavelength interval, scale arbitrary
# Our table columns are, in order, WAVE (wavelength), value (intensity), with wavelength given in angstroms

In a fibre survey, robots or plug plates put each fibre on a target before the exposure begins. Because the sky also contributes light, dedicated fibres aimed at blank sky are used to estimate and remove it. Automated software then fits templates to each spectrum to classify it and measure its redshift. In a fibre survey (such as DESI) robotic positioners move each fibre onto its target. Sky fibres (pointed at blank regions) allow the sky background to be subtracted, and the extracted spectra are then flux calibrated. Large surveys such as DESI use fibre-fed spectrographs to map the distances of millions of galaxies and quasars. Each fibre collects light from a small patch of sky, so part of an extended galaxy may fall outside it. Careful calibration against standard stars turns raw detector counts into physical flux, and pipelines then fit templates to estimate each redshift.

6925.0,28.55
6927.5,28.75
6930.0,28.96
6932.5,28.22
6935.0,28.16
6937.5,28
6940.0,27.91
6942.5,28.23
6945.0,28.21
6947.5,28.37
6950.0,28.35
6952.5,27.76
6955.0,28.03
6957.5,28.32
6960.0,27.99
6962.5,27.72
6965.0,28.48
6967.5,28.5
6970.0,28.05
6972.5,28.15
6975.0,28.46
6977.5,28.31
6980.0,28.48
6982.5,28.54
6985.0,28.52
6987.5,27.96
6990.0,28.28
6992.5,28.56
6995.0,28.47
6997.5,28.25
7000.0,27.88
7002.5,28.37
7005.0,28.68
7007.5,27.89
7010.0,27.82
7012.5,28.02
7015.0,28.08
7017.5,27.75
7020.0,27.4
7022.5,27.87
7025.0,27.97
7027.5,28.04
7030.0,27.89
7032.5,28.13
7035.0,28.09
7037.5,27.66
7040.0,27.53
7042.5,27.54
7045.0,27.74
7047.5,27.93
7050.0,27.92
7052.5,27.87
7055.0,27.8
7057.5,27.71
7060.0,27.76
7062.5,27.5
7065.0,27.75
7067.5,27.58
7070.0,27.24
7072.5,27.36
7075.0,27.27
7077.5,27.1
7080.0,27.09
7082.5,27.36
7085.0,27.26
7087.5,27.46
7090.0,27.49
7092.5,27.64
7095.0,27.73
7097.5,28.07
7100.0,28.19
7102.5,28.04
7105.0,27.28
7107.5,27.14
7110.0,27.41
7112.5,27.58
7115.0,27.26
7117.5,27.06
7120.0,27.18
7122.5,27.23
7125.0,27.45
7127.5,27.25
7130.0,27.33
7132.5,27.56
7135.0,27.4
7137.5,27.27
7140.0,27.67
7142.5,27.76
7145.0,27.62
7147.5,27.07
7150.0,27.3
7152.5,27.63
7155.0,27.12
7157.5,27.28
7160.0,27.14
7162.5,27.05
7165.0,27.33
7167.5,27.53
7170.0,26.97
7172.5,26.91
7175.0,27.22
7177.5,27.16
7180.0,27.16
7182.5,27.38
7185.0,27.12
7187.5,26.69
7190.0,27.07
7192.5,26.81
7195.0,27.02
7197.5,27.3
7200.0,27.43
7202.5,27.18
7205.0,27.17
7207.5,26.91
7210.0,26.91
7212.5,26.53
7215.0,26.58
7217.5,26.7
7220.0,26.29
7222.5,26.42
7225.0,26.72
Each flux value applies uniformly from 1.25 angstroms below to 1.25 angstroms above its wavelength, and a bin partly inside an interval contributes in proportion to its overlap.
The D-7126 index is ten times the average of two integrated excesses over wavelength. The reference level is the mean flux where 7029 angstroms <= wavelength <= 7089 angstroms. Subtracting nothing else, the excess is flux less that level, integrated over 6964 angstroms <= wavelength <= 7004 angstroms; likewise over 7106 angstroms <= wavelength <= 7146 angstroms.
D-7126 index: 101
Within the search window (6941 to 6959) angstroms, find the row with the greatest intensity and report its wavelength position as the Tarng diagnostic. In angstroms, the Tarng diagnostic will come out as 6947.5 angstroms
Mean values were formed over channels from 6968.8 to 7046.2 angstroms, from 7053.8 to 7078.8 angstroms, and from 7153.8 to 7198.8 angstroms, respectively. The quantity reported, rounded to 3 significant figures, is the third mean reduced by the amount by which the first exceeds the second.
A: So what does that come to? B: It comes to 26.6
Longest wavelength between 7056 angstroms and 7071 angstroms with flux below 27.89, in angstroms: 7070.0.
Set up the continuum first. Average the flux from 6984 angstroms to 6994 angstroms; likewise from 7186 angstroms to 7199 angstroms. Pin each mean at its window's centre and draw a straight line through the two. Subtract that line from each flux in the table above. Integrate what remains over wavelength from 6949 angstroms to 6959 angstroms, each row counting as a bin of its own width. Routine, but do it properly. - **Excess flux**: -4.5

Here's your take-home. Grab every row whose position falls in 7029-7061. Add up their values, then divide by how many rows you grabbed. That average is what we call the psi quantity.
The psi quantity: 27.8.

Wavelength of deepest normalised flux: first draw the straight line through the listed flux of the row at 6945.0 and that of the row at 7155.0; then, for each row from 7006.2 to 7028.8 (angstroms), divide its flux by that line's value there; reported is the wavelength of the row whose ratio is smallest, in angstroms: 7020.0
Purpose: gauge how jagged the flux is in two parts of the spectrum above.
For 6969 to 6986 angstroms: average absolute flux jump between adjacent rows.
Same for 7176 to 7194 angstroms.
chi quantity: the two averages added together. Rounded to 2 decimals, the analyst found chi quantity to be 0.39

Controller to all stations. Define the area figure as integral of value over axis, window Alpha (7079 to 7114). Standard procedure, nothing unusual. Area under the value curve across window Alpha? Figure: 964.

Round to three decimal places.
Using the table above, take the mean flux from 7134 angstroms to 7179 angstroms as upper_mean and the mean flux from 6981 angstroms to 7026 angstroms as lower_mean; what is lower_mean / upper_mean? 1.030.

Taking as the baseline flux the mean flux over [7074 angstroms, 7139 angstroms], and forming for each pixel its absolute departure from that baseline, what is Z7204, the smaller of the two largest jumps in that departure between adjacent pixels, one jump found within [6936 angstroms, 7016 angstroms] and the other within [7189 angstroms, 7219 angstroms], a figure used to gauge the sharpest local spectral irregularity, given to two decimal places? 0.38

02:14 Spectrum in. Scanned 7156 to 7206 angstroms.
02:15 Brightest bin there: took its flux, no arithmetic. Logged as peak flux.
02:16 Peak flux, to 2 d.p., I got 27.53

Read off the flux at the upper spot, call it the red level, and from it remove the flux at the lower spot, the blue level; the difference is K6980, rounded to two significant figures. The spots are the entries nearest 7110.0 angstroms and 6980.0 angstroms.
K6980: -1.1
